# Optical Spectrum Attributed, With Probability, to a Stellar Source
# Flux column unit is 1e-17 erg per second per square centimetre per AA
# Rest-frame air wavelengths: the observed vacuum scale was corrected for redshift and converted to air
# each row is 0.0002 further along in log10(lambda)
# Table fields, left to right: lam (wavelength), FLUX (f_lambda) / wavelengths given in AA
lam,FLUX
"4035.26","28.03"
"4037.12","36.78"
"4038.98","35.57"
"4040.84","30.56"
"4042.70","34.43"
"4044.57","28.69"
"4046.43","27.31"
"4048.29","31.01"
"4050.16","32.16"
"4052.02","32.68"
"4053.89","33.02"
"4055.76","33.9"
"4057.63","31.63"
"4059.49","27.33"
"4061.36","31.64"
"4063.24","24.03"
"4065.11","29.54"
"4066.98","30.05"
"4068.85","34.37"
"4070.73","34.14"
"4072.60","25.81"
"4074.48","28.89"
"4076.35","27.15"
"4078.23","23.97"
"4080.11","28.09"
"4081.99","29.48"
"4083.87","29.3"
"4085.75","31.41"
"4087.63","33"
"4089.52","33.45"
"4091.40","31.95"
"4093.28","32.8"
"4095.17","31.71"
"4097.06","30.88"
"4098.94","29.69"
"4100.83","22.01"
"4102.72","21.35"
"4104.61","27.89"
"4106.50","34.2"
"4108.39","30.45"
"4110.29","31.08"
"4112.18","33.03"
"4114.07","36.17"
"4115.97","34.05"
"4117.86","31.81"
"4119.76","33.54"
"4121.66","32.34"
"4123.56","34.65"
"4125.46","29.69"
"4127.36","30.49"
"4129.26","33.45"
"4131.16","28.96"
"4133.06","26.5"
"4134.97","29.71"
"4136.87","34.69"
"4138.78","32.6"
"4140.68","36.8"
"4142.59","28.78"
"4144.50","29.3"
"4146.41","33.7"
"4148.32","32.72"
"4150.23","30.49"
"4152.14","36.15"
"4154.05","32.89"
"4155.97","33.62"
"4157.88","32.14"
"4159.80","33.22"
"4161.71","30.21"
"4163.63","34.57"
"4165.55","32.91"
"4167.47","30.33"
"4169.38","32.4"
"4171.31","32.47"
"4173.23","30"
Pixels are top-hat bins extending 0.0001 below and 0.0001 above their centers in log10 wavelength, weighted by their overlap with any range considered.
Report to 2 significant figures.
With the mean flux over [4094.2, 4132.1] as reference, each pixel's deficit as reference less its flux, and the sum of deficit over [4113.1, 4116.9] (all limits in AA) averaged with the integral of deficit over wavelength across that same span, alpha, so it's -12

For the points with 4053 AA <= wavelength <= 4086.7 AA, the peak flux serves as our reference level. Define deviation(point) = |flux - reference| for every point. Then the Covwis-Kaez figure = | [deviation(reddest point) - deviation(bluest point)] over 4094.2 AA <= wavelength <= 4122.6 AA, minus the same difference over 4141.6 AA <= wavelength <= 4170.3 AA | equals 3.0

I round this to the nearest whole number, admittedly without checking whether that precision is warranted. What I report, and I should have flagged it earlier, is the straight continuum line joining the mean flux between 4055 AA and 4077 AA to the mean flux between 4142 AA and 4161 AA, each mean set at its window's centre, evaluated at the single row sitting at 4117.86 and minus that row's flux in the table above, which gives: 0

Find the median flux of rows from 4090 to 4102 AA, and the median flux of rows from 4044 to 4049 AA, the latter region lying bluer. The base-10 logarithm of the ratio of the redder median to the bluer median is 0.038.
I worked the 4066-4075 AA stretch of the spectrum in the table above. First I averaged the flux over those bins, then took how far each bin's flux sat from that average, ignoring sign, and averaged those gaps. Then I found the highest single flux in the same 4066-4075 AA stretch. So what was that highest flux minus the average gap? 31.5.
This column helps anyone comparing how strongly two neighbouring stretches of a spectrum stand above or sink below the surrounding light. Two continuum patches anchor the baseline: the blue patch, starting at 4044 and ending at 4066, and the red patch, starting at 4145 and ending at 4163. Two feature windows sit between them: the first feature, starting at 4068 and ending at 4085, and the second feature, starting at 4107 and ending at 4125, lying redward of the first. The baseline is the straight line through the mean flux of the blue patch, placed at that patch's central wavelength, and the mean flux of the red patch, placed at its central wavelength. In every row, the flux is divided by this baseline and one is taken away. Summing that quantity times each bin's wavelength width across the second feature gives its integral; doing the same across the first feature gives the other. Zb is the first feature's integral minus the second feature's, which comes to -1.6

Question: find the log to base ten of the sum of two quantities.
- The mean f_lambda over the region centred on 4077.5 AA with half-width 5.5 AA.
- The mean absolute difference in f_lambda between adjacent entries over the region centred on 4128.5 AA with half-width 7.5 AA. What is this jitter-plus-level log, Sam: 1.48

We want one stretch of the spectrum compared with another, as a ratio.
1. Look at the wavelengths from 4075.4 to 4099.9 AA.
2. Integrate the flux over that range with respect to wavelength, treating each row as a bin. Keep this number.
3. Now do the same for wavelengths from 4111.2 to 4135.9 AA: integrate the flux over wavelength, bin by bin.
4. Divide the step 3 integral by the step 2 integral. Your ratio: 1.06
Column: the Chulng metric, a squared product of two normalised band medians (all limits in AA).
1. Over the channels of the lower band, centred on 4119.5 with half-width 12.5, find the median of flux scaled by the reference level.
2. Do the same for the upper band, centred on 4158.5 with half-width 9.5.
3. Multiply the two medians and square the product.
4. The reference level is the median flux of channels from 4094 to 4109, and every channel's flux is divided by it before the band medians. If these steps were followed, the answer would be 1.38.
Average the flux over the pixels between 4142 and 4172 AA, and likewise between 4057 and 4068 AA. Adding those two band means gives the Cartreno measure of 61.3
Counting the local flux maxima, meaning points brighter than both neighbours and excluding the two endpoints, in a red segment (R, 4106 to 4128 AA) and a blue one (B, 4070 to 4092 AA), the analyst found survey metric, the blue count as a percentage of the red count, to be 100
